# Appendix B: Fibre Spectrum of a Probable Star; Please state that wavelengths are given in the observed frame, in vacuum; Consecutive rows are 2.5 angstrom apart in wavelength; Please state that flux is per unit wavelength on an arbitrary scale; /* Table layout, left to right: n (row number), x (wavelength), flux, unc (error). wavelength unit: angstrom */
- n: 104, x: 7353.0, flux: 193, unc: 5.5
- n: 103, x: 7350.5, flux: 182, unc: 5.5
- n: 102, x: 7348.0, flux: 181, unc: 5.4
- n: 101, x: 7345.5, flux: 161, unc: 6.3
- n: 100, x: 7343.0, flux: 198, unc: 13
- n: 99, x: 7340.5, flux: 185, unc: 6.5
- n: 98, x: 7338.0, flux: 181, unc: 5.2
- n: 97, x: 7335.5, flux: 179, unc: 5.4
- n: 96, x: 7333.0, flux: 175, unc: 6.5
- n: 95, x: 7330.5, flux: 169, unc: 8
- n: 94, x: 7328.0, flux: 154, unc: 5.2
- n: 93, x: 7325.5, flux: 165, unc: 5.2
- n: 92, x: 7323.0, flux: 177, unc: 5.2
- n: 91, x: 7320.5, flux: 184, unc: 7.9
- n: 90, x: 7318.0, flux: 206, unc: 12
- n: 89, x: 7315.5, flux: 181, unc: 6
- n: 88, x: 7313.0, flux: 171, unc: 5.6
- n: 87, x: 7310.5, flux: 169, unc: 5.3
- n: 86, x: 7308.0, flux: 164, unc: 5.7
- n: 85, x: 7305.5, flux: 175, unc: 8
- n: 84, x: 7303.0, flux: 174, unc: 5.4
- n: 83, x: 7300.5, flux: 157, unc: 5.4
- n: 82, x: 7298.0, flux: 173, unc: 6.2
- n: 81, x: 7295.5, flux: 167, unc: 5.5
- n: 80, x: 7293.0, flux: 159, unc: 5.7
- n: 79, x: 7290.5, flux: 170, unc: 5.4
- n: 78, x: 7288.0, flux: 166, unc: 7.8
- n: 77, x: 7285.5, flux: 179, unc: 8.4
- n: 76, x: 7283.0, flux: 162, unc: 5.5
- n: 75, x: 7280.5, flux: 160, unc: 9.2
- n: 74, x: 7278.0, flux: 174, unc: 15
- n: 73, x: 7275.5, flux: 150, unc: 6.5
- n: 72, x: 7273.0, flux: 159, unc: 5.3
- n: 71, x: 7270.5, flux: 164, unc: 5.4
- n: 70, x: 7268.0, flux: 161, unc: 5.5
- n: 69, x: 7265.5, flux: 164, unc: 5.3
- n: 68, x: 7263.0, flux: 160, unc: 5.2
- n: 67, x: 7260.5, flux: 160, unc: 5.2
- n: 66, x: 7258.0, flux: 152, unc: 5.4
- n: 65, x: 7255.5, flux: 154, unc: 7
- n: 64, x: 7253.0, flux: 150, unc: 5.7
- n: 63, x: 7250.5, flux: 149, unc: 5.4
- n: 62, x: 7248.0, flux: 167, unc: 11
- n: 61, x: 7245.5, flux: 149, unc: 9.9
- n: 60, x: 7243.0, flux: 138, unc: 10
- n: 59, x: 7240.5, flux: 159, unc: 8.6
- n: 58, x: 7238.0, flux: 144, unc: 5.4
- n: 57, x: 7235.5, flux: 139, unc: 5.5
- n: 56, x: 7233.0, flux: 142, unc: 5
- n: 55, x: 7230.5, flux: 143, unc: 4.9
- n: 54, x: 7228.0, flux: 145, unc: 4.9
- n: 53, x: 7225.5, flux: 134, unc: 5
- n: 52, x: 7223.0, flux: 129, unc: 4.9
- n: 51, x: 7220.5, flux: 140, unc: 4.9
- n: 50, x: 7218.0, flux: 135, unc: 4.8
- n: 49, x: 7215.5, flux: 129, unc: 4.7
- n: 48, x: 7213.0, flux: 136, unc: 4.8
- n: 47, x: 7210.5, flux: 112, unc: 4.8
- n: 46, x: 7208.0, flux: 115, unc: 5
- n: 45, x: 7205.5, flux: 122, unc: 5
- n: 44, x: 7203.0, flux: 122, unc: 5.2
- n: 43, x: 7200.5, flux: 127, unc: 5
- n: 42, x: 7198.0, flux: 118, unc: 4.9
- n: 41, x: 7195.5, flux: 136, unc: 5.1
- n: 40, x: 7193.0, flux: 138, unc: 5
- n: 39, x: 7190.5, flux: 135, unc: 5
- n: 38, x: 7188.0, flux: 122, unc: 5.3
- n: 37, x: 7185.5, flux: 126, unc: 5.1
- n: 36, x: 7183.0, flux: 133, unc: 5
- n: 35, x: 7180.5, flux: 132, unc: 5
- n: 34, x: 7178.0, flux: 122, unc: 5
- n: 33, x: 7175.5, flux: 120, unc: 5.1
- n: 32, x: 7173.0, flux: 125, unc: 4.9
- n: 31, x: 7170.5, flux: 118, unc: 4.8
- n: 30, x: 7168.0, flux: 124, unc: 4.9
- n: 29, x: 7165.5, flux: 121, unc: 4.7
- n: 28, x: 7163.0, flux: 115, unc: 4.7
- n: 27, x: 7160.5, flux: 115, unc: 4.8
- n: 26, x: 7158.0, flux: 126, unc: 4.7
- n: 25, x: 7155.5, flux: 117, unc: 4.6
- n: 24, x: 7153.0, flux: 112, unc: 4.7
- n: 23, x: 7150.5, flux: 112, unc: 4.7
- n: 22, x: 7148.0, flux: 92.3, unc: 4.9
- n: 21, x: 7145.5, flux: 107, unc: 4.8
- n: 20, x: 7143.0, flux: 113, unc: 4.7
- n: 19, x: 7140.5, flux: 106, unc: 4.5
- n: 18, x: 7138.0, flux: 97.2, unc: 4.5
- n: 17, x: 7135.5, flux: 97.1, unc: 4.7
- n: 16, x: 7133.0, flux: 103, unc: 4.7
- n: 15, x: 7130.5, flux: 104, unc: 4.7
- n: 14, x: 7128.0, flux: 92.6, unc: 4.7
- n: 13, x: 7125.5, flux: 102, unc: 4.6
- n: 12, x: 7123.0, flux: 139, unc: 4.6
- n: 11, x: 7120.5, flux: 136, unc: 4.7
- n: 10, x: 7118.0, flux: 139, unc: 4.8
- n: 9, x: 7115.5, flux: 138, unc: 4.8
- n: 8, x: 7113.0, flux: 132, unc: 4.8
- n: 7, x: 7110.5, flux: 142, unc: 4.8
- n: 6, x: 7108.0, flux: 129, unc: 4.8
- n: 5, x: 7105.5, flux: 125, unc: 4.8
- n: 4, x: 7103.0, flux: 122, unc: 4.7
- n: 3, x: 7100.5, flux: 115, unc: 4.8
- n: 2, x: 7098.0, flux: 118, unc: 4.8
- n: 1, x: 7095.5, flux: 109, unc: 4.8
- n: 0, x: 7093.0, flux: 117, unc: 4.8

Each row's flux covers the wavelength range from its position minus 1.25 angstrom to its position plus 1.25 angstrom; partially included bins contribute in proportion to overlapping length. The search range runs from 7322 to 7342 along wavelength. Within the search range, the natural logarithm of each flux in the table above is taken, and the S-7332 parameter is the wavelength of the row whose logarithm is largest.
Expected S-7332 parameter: 7340.5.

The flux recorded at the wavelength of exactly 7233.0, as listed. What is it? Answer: 142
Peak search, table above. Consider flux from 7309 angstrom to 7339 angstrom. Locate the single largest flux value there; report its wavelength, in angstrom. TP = 7318.0 angstrom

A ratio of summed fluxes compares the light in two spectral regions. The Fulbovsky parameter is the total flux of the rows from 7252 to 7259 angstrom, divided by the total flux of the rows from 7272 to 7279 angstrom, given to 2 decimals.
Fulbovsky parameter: 0.94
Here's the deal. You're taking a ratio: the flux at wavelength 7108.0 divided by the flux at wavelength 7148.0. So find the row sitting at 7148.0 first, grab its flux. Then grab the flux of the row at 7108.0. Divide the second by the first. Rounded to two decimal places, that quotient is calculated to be 1.40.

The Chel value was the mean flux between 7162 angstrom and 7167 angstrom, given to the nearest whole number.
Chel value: 118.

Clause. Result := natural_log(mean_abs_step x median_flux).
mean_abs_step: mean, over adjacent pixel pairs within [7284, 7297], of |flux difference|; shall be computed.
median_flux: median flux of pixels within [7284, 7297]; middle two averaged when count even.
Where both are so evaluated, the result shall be 7.3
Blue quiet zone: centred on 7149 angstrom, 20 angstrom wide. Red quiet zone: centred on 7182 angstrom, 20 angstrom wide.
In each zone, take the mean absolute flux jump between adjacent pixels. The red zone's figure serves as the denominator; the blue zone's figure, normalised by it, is 1.5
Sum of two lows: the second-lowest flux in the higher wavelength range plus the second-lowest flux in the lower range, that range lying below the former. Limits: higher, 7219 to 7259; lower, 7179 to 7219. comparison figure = 249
